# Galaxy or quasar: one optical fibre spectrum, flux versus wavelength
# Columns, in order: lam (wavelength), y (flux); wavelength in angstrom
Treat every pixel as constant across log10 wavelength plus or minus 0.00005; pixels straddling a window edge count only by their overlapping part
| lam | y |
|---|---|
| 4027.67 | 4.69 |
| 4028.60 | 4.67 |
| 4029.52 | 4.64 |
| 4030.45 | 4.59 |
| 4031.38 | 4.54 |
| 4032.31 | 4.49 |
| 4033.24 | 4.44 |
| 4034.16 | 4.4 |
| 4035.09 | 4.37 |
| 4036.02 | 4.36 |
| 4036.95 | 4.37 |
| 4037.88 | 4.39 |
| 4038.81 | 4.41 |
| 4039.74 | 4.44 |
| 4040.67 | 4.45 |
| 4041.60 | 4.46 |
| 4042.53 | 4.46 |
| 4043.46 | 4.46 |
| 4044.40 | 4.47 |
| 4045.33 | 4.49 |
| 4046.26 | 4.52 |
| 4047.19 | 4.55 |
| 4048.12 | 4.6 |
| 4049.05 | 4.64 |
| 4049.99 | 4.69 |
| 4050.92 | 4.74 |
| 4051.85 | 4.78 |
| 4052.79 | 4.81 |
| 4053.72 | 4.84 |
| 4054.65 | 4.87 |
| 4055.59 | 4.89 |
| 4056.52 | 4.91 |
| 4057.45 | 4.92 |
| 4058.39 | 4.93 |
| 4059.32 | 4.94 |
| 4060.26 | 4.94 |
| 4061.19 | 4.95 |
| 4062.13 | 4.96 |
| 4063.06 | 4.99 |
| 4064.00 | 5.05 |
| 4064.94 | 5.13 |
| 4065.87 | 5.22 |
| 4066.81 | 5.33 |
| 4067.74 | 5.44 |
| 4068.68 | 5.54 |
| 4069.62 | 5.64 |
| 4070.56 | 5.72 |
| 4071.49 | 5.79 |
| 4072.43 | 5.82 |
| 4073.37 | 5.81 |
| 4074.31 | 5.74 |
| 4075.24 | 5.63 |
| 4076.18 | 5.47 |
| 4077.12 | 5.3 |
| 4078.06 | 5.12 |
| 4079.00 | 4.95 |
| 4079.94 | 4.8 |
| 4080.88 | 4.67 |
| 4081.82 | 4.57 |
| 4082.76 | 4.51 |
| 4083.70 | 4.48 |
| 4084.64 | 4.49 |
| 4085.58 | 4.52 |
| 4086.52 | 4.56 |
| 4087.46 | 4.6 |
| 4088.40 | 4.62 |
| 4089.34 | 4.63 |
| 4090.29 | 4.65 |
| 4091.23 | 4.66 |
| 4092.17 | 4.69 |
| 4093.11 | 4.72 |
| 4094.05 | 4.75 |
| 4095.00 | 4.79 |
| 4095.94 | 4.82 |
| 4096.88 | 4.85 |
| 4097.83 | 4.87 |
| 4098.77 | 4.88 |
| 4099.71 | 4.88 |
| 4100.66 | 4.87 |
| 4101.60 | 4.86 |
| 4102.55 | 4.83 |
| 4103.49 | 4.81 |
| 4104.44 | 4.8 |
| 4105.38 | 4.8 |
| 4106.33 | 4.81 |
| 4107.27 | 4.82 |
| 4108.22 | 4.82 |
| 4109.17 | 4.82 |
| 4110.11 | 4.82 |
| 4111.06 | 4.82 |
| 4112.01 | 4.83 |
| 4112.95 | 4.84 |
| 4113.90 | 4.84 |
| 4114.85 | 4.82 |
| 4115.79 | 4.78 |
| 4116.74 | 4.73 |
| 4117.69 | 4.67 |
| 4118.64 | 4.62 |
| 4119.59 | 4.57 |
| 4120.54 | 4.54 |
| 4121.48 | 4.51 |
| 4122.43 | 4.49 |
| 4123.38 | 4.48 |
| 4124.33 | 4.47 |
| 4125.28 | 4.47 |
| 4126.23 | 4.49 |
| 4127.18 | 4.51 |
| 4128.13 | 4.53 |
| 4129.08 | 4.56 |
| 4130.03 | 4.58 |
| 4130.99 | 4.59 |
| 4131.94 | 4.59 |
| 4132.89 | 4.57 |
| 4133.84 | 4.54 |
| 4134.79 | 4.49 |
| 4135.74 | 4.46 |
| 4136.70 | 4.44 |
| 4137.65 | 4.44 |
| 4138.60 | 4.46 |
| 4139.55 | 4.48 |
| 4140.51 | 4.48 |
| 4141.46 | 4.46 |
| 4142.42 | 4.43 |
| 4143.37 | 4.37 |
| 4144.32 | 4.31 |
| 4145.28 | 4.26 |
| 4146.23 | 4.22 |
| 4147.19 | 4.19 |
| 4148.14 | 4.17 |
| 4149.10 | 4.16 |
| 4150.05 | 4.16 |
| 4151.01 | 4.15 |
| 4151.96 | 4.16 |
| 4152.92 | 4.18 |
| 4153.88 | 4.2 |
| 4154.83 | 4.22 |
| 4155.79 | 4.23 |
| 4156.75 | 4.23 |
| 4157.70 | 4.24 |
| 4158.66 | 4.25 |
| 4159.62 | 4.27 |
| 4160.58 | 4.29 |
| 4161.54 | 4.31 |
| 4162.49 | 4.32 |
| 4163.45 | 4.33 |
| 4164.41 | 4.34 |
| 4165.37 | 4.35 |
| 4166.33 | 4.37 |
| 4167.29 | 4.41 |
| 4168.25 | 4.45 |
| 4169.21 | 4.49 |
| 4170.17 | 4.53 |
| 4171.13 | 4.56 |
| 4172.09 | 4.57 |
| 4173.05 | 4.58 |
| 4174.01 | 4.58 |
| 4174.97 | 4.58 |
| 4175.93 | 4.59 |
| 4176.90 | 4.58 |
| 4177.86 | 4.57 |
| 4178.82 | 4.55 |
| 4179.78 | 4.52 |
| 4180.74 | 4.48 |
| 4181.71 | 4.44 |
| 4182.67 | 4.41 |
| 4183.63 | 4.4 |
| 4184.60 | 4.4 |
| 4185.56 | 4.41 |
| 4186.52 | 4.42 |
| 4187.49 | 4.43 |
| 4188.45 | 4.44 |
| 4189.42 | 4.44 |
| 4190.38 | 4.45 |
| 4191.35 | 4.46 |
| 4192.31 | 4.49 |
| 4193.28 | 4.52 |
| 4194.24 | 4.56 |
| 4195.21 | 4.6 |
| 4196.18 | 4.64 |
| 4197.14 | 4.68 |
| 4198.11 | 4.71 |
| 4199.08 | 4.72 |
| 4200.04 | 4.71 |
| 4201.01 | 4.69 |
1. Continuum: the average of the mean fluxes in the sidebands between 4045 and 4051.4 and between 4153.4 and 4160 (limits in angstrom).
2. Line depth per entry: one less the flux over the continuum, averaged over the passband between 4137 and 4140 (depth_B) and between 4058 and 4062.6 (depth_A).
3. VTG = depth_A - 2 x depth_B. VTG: -0.10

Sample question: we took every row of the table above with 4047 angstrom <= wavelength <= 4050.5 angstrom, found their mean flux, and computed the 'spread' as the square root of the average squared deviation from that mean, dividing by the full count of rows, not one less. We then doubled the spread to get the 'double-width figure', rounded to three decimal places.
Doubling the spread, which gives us 0.103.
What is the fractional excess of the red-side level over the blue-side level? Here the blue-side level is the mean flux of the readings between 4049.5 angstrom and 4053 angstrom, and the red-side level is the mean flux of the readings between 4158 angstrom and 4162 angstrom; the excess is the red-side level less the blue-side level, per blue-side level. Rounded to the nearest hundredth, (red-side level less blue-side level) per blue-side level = -0.10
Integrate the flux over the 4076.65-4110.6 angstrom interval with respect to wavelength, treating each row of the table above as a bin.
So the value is 162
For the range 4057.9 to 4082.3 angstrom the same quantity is 128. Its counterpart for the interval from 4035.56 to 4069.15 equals 160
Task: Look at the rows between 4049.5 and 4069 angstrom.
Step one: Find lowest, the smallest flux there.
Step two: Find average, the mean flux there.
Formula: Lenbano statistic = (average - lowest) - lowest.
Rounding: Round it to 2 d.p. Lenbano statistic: -4.39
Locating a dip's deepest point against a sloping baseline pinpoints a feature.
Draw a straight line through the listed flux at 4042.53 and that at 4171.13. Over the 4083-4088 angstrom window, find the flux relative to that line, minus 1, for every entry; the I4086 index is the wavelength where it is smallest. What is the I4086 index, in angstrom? 4083.70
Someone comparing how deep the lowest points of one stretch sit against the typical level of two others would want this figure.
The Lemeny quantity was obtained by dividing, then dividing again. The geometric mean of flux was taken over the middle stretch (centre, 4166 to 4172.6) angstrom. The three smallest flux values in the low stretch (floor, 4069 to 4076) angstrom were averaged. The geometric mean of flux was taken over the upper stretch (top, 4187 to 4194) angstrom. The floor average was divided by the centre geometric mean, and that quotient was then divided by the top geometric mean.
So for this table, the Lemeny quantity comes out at 0.28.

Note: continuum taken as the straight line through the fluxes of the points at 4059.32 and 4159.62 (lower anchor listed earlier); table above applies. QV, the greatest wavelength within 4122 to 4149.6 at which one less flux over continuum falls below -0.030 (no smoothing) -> 4131.94 angstrom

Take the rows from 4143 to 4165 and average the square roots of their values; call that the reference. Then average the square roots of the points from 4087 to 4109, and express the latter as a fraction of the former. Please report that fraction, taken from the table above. 1.06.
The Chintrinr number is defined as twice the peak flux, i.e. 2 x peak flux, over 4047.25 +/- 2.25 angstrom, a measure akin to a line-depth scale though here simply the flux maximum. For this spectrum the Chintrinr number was 9.28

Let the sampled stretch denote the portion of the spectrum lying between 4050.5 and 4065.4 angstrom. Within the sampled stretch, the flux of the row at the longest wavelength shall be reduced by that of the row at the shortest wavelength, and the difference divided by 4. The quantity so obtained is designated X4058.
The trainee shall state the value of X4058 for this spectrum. 0.10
